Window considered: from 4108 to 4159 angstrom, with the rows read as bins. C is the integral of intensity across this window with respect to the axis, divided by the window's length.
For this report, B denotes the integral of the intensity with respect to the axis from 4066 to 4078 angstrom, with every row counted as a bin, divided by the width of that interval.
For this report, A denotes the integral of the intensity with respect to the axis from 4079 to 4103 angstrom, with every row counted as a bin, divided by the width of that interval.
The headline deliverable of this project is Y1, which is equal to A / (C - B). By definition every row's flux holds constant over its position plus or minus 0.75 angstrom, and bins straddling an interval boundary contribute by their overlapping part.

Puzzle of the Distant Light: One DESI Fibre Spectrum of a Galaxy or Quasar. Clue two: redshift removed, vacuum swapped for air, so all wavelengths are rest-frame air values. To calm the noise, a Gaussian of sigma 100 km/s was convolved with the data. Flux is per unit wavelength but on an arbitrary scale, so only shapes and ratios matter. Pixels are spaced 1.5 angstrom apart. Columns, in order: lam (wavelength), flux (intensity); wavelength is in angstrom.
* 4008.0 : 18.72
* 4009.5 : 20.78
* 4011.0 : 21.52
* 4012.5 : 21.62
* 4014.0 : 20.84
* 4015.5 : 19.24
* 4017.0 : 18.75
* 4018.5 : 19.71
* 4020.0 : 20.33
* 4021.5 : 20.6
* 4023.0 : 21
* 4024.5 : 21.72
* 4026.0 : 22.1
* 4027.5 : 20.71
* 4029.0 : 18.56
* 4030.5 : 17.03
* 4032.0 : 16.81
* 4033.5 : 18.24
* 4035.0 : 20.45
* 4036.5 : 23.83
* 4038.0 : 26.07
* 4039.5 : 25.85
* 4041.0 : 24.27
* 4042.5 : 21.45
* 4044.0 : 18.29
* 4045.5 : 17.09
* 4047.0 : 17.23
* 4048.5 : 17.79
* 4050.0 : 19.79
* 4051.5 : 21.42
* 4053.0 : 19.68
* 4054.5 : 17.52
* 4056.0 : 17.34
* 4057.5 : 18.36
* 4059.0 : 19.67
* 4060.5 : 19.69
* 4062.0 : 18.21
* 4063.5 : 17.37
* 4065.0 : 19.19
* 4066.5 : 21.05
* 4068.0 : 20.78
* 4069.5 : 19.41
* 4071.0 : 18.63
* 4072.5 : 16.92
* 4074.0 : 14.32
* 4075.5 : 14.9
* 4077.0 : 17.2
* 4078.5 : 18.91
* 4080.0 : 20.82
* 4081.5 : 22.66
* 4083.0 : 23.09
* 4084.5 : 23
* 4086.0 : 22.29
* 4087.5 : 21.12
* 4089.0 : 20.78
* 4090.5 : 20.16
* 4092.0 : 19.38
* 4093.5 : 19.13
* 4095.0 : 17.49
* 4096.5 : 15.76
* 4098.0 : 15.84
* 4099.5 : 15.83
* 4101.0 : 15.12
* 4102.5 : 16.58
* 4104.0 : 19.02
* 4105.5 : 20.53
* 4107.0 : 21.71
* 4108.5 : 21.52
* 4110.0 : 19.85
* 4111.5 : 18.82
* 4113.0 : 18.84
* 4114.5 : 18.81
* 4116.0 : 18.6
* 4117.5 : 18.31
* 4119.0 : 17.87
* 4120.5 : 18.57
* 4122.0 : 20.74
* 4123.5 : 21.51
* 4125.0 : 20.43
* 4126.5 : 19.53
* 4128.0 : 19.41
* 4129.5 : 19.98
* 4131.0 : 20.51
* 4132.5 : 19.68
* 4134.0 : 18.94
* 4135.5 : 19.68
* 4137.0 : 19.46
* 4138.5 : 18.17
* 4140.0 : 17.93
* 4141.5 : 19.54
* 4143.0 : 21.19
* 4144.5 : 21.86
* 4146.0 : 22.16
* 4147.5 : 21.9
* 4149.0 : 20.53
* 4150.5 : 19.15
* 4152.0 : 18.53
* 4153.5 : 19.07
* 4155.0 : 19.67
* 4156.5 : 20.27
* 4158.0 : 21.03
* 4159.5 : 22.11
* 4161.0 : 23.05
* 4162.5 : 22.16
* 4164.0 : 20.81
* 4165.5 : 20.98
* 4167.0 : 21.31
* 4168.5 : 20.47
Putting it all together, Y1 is 10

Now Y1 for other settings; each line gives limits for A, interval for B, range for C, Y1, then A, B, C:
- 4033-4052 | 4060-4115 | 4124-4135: 27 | 20.9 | 19.0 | 19.8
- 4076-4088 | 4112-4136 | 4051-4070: -75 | 21.0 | 19.5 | 19.2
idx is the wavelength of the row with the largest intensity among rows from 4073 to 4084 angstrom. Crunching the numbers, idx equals 4083.0 angstrom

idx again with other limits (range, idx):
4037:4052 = 4038.0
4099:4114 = 4107.0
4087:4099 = 4087.5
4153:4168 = 4161.0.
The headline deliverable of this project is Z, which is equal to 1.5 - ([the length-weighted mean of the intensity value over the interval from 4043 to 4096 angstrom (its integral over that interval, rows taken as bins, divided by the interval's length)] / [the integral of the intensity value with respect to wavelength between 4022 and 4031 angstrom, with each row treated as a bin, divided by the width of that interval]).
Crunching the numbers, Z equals 0.56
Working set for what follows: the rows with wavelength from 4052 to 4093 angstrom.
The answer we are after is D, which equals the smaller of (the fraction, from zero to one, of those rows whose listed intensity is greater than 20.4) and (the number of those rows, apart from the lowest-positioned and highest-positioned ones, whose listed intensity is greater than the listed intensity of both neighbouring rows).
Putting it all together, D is 0.33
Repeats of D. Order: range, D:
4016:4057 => 0.44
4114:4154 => 0.33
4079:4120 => 0.37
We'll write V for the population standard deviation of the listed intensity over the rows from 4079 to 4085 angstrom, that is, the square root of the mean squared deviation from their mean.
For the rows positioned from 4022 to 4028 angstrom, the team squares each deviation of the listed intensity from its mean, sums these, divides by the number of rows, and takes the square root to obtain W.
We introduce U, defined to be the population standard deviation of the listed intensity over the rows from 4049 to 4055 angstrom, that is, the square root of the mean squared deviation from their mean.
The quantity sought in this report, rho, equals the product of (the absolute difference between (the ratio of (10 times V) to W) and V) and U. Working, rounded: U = 1.4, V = 0.92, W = 0.55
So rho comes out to 22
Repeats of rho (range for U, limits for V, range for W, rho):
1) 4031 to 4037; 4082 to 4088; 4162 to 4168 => 38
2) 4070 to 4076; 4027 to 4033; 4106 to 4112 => 20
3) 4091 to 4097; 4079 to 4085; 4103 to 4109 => 11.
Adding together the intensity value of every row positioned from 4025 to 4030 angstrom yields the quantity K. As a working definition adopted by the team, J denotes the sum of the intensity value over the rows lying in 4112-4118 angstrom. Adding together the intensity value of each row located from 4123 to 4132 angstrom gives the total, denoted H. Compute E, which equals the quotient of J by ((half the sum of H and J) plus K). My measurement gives 0.47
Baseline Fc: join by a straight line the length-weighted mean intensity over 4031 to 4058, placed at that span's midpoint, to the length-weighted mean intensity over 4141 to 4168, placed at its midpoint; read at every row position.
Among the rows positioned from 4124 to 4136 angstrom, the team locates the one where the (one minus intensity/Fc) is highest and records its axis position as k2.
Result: 4134.0 angstrom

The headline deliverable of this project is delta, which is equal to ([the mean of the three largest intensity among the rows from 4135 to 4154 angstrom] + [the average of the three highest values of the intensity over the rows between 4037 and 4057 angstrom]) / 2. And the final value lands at 23.7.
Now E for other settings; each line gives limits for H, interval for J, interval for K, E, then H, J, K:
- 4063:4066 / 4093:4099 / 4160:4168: 0.42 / 37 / 68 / 108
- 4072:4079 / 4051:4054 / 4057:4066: 0.24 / 82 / 41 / 112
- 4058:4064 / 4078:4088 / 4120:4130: 0.60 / 75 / 152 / 140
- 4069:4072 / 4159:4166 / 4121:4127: 0.70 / 38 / 109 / 82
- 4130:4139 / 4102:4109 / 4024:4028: 0.58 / 116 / 99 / 65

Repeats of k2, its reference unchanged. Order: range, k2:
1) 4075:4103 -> 4075.5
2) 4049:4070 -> 4063.5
